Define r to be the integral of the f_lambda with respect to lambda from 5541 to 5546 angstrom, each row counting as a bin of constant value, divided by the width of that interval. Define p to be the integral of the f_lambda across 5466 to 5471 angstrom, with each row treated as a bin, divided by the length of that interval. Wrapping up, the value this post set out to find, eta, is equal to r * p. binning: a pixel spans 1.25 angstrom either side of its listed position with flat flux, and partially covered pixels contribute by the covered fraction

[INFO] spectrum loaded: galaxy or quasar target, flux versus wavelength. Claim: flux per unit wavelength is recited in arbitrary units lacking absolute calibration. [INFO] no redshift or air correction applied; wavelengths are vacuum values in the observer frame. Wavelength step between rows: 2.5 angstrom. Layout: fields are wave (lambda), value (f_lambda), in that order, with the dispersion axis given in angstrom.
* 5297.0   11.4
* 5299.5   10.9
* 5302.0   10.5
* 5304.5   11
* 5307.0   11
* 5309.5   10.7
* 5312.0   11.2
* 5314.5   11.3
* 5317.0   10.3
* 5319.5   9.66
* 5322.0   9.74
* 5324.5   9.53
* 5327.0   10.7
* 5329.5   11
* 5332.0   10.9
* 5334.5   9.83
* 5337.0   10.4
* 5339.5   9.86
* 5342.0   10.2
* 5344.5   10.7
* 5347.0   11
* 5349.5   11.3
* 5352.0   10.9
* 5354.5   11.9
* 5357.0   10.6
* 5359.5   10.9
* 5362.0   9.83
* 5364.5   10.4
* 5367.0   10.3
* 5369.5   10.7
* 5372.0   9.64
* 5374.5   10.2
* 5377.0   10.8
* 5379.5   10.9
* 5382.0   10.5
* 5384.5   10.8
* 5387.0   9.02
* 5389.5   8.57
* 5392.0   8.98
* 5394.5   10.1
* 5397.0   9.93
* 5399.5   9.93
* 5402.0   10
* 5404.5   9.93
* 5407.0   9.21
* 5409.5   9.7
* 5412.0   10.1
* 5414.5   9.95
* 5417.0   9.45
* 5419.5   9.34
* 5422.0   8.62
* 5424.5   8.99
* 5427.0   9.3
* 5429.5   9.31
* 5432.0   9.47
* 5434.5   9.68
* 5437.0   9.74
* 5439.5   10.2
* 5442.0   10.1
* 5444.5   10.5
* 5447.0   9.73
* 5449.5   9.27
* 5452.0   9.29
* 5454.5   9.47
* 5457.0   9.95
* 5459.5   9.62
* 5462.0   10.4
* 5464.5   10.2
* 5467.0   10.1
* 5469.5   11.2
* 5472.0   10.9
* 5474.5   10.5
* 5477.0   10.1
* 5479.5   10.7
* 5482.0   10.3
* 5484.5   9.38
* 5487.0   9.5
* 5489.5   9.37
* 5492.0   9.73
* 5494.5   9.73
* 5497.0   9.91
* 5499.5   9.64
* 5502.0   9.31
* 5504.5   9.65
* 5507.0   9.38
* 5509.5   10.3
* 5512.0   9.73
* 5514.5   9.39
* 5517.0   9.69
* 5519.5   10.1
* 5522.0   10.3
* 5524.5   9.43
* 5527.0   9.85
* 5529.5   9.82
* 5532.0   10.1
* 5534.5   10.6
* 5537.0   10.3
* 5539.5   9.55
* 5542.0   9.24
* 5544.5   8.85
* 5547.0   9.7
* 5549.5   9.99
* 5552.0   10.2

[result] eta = 97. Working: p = 10.7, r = 9.1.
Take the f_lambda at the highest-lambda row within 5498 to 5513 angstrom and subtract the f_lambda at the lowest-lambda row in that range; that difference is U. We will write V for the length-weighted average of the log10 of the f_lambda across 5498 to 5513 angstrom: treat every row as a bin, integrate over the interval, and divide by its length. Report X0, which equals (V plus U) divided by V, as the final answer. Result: 1.1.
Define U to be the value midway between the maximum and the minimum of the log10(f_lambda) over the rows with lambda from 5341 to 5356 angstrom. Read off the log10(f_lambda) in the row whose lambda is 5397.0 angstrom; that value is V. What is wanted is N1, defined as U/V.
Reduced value 1.05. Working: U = 1.042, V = 1.00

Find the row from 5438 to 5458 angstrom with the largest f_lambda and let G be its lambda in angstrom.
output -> 5444.5 angstrom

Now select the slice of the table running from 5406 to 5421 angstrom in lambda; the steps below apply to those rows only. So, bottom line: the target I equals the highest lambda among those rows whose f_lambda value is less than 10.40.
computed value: 5419.5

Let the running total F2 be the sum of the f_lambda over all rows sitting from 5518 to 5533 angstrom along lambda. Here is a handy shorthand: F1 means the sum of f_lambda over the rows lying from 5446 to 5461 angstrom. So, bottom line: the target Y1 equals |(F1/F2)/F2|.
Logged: 0.0161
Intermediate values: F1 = 57.3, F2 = 59.6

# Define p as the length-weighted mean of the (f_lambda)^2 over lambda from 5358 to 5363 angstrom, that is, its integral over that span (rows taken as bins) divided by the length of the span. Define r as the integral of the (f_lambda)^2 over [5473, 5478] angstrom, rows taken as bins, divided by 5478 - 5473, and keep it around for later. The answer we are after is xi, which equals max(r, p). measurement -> 109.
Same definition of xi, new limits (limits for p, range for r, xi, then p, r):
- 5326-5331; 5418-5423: 118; 118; 82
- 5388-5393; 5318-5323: 95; 77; 95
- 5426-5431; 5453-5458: 94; 87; 94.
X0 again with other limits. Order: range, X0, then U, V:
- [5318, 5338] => 1.7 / 0.7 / 1.009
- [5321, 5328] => 2.0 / 1.0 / 0.998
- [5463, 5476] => 1.3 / 0.3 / 1.024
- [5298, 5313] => 1.3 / 0.3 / 1.037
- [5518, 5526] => 0.3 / -0.7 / 0.997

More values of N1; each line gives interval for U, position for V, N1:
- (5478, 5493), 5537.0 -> 0.99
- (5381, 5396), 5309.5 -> 0.96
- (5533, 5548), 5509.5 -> 0.97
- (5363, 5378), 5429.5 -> 1.04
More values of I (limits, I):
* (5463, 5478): 5477.0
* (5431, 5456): 5454.5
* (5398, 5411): 5409.5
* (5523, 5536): 5532.0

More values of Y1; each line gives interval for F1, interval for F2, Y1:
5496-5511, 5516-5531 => 0.0166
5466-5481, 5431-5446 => 0.0178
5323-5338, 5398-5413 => 0.0180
